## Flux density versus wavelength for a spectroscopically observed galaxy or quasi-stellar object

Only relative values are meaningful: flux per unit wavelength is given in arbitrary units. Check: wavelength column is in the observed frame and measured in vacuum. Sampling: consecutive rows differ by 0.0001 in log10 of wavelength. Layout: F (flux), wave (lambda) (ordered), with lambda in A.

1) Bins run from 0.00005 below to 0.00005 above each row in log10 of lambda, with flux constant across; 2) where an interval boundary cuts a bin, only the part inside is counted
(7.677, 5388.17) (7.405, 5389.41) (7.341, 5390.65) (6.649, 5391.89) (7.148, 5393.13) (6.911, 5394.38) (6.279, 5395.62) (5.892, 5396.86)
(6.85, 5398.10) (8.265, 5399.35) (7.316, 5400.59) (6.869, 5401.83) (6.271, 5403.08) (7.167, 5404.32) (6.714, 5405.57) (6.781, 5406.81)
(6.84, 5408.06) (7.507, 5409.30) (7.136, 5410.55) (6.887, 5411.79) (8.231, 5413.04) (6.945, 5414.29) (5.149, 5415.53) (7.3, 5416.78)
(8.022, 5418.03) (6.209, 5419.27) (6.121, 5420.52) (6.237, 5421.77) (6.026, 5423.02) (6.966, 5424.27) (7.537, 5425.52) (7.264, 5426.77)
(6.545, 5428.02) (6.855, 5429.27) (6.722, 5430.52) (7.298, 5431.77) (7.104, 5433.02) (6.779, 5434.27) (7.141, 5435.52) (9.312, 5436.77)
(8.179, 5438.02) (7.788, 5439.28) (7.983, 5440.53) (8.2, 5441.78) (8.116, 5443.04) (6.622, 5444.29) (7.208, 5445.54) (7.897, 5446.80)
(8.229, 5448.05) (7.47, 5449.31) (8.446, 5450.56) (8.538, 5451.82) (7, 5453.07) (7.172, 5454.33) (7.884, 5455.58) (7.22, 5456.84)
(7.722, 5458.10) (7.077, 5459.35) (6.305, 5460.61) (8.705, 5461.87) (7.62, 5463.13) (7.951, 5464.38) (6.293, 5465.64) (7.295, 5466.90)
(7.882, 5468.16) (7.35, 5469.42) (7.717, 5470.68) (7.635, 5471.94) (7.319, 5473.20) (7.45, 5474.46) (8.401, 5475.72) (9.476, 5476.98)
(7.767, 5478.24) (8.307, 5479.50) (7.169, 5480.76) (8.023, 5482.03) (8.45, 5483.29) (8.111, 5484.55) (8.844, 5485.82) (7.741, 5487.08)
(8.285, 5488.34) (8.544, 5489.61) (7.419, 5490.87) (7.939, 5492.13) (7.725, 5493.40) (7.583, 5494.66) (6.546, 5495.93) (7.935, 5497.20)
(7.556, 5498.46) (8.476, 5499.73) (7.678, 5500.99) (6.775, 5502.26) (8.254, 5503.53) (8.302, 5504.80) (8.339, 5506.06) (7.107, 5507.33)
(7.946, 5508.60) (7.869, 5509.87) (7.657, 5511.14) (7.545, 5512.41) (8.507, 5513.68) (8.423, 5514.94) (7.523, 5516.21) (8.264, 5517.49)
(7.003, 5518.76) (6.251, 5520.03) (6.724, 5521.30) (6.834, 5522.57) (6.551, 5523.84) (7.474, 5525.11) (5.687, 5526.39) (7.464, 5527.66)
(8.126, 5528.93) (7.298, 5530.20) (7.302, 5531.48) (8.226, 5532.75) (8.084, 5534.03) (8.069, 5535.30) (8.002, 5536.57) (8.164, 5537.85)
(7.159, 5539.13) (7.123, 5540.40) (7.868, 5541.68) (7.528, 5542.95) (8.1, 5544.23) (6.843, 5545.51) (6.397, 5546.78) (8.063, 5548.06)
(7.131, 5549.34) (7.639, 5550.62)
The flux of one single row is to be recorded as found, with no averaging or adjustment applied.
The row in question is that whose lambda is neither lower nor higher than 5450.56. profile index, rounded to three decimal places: 8.446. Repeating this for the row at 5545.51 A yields 6.843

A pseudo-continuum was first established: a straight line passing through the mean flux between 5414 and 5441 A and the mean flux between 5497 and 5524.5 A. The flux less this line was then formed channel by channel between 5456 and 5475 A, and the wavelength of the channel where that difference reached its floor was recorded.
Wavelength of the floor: 5465.64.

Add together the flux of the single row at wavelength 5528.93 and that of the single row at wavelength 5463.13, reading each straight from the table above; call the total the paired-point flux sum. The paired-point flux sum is 15.7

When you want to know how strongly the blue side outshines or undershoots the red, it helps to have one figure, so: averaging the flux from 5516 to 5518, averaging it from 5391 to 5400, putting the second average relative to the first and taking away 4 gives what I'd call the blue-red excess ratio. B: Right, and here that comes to -3.13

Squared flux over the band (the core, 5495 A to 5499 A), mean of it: 54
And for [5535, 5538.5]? 65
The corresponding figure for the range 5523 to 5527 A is 44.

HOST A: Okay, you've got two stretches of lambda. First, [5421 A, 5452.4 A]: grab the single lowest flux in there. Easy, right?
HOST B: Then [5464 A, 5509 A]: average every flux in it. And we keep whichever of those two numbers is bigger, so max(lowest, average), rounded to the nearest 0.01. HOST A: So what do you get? 7.82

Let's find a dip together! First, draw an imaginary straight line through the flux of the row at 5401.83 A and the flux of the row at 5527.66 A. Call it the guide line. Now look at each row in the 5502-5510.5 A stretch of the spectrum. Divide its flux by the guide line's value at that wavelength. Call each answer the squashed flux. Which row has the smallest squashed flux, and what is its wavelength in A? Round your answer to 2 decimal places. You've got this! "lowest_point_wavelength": 5502.26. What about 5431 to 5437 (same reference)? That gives 5434.27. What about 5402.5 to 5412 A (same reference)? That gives 5403.08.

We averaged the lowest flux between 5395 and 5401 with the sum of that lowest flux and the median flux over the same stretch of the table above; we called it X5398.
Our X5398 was 9.3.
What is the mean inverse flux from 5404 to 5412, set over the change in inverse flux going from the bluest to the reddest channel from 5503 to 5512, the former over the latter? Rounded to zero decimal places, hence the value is 15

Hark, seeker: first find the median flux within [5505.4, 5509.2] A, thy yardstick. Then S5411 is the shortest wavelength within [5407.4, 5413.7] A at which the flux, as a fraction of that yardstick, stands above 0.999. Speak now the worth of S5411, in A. 5413.04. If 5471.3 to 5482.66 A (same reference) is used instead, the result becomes 5475.72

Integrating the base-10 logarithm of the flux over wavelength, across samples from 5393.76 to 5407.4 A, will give 11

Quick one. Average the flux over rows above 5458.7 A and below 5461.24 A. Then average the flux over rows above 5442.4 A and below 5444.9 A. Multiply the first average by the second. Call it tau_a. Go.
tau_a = 49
